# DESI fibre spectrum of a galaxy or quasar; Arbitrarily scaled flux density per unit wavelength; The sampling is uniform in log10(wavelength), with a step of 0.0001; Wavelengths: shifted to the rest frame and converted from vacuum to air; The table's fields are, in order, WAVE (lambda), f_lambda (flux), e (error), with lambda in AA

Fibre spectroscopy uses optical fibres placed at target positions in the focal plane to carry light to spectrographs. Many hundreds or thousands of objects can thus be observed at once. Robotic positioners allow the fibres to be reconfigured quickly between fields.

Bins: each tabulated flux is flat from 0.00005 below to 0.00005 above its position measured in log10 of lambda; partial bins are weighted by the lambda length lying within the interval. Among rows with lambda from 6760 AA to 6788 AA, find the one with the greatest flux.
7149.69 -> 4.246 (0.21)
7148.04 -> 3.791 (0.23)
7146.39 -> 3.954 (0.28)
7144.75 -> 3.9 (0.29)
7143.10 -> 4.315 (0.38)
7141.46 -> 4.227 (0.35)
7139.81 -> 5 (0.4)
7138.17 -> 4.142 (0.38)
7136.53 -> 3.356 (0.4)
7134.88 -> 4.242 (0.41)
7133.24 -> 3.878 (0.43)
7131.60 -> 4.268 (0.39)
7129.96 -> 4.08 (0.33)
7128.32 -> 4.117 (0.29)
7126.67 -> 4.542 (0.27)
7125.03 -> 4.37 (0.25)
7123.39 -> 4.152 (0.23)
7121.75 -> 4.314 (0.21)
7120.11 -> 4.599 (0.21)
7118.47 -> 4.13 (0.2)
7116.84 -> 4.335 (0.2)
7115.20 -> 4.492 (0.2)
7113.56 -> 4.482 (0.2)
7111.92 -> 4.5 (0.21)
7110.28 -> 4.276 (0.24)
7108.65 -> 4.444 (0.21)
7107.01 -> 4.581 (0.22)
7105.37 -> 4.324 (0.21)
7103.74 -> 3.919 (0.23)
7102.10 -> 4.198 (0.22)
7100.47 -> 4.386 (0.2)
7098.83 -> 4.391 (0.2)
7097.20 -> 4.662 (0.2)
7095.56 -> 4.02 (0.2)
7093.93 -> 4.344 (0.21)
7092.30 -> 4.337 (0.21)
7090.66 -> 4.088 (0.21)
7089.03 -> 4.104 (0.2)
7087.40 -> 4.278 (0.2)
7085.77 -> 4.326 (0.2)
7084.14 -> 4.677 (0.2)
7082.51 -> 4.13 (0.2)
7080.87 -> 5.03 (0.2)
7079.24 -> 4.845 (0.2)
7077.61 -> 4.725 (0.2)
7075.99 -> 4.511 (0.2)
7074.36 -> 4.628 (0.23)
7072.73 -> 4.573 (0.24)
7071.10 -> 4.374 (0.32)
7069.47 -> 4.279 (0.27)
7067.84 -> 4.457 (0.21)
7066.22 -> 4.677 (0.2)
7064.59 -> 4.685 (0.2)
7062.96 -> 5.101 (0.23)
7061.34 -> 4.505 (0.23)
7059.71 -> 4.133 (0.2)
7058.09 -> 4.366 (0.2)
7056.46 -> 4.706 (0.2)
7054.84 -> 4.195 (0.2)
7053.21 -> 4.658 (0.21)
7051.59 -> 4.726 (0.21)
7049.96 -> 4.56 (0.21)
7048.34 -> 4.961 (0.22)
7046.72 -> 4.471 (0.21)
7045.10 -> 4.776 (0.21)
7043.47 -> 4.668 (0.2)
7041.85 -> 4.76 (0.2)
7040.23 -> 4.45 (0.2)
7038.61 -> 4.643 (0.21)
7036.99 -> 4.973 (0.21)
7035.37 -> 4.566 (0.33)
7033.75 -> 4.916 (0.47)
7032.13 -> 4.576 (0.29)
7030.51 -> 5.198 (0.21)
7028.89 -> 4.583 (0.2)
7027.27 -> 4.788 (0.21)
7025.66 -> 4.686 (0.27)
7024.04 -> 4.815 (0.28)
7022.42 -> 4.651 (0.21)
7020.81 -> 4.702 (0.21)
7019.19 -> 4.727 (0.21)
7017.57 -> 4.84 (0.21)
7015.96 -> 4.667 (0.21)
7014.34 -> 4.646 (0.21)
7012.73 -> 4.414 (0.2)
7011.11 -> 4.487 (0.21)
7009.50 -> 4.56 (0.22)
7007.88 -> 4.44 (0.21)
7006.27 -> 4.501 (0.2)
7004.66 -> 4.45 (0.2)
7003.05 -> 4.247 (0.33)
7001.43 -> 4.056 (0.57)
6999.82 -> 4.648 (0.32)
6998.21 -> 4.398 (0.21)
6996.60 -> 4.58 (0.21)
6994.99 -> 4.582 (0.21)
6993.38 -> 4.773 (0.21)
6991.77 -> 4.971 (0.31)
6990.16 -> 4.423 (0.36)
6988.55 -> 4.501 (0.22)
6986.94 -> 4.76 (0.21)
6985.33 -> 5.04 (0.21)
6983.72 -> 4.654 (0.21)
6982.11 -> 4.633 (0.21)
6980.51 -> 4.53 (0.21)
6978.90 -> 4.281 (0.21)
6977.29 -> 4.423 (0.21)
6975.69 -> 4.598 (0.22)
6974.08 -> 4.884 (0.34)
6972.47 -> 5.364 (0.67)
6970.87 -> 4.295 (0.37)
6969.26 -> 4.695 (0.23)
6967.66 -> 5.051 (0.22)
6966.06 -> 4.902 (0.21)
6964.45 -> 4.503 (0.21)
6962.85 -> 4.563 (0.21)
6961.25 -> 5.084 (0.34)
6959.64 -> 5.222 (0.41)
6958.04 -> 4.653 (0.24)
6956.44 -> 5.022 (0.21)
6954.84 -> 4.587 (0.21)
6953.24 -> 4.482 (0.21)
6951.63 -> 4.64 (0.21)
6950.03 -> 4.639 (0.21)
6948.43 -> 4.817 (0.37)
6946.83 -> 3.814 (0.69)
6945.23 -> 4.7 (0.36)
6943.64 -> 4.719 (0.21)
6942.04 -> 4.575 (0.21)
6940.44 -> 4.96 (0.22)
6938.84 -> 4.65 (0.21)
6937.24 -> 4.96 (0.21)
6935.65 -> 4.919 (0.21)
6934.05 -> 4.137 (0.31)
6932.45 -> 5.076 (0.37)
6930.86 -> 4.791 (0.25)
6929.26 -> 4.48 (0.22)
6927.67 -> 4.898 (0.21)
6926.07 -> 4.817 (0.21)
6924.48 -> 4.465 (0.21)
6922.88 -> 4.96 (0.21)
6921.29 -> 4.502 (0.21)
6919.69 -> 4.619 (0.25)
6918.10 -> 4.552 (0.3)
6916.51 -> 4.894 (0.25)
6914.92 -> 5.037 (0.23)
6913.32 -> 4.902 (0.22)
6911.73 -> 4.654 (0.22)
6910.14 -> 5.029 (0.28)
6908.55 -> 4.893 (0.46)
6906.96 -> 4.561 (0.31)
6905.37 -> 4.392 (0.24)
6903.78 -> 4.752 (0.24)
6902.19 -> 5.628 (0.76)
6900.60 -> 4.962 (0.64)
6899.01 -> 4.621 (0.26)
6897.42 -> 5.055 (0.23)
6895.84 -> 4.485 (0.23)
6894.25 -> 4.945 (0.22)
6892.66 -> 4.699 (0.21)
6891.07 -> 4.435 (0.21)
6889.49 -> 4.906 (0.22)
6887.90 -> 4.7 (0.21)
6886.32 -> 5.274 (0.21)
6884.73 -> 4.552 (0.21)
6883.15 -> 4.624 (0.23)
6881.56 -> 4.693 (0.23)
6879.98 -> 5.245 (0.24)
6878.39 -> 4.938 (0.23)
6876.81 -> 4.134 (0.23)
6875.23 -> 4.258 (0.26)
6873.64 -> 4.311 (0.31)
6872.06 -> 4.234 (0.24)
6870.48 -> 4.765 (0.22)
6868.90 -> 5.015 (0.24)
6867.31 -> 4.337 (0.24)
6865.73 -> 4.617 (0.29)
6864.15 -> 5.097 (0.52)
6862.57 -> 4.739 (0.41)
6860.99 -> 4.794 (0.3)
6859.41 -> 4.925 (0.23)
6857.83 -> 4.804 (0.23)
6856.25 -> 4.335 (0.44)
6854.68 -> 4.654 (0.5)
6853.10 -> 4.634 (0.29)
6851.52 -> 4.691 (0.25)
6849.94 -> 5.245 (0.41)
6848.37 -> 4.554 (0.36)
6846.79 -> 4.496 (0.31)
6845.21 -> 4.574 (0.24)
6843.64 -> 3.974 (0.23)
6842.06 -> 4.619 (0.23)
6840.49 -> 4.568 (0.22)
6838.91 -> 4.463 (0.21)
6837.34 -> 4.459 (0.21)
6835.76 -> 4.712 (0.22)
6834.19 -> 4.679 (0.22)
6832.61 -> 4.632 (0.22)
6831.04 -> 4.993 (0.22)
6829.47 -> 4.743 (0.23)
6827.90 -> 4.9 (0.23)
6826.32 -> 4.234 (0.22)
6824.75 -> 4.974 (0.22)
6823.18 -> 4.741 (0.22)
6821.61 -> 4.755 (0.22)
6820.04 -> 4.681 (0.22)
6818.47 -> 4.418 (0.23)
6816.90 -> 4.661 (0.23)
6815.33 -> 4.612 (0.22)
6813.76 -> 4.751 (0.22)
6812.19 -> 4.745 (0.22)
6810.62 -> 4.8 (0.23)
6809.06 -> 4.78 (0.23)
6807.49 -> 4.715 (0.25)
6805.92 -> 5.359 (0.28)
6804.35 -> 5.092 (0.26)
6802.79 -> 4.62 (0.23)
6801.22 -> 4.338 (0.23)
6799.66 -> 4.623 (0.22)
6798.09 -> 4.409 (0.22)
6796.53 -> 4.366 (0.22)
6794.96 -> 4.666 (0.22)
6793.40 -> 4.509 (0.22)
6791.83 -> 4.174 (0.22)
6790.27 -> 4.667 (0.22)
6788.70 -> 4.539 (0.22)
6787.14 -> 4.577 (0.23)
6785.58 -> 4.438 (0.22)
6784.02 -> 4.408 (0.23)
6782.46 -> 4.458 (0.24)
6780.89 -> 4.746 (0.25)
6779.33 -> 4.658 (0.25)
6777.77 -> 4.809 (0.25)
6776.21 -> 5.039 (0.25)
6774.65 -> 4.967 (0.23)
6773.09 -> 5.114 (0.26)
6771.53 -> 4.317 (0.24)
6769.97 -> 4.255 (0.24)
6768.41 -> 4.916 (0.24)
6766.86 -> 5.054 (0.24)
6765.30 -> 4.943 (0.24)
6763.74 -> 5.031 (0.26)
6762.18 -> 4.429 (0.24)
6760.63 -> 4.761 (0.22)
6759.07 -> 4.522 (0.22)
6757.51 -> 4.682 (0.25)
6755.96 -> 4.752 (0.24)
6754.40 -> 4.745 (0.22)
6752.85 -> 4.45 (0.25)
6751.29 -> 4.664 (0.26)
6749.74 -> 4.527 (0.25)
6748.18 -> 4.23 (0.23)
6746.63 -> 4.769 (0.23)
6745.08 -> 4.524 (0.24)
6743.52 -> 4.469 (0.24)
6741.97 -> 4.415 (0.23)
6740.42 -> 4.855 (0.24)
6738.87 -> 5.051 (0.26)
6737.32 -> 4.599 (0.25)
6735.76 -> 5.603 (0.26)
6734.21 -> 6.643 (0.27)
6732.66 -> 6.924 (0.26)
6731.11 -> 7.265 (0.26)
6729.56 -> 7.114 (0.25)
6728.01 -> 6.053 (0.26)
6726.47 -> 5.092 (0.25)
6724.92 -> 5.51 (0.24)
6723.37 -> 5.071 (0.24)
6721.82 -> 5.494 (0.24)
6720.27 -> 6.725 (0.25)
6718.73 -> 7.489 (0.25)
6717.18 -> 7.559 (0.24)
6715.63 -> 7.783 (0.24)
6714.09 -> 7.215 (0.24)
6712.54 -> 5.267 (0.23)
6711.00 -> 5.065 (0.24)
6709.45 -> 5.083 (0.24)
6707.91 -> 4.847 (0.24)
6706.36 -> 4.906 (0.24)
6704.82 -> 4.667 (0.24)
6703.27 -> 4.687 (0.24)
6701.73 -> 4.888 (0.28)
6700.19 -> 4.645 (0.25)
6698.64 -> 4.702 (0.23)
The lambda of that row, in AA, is 6773.09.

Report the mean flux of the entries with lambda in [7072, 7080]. 4.66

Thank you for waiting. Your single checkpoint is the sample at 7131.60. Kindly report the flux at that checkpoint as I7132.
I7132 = 4.268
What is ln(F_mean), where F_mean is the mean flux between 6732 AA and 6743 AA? 1.69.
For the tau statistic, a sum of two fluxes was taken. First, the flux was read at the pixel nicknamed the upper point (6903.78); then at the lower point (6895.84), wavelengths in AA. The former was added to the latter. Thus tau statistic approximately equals 9.2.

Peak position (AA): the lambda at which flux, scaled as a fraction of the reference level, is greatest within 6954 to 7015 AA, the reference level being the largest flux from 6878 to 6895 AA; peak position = 6972.47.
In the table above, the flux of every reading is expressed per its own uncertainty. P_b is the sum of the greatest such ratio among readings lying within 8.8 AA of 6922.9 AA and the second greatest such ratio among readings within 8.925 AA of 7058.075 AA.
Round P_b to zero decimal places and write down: 47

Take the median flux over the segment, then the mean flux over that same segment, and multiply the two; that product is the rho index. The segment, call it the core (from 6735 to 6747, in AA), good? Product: 22.4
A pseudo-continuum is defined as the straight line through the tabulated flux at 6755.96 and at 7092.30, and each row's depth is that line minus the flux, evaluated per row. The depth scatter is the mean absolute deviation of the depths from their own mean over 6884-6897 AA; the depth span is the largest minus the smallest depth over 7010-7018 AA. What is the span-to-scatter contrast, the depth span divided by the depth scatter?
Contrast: 2.0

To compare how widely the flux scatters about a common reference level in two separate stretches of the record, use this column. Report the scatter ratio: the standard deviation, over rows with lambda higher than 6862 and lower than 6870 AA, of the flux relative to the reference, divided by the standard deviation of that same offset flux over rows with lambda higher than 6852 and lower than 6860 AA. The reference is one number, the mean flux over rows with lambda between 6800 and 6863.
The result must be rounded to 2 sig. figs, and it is 1.4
